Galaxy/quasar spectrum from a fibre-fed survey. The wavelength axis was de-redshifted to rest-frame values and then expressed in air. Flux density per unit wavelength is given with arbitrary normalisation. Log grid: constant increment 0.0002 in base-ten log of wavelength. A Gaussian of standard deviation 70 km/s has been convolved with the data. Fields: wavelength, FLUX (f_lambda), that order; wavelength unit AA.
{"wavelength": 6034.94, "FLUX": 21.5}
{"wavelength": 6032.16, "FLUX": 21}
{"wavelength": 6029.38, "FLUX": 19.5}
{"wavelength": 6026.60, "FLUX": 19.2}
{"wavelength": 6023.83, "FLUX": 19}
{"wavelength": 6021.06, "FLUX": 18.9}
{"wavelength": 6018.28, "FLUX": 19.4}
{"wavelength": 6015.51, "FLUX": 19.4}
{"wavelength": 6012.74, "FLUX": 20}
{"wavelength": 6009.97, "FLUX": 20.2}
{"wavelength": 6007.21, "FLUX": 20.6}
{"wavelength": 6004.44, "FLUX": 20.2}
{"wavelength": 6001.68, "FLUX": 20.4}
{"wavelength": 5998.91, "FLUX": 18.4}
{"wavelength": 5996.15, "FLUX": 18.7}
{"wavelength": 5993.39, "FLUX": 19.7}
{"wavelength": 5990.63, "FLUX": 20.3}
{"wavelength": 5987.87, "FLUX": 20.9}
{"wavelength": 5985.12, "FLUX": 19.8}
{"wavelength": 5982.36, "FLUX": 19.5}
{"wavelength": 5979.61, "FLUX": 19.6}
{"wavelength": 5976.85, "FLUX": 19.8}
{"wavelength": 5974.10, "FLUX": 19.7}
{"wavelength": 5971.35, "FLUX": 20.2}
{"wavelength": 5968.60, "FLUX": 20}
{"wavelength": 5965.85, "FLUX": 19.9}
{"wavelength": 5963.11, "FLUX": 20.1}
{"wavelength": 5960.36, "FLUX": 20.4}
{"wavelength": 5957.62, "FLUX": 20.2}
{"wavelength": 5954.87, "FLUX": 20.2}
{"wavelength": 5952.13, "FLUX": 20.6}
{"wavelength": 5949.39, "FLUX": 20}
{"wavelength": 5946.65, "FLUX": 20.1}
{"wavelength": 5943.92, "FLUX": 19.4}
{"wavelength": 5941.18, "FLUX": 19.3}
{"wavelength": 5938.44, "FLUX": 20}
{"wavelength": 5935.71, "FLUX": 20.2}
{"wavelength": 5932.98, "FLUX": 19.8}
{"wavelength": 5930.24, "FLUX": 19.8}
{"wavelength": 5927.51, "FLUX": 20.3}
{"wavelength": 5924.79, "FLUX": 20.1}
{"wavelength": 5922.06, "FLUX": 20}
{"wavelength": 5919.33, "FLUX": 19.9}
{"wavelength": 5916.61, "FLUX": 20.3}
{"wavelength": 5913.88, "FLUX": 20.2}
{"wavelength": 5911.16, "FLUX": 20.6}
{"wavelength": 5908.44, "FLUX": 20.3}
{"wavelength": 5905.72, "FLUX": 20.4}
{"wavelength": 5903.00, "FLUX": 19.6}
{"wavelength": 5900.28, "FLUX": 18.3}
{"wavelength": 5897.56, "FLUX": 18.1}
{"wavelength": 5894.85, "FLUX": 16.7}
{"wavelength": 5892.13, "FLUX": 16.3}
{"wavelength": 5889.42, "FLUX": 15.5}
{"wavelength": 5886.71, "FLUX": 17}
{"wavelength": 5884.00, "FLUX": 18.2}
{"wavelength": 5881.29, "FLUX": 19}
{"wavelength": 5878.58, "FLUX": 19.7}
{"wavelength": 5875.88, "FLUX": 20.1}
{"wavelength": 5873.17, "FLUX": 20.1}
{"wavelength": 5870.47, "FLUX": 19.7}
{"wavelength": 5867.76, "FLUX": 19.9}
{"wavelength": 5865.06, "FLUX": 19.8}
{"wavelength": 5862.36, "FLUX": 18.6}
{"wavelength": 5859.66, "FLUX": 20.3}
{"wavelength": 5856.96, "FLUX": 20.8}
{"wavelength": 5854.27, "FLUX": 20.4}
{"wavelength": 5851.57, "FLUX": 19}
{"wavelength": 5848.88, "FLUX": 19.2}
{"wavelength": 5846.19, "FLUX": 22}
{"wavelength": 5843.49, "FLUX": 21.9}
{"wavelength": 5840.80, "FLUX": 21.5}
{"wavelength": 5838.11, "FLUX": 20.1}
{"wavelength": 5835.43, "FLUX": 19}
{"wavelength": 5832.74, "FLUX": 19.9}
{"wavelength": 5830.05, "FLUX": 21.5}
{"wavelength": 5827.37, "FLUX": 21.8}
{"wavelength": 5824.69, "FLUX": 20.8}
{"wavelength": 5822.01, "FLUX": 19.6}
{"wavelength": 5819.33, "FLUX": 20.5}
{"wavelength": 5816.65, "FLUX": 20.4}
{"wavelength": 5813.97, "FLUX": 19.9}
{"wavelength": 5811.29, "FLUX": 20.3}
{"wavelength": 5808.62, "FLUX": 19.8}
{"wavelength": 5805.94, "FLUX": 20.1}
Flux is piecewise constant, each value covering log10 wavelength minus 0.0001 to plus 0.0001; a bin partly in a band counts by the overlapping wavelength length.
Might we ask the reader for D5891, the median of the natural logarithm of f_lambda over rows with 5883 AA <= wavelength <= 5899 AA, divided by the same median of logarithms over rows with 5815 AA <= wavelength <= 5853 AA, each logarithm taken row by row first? 0.94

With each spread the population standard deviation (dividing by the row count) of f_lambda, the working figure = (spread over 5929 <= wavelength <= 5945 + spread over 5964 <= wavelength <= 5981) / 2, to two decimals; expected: 0.26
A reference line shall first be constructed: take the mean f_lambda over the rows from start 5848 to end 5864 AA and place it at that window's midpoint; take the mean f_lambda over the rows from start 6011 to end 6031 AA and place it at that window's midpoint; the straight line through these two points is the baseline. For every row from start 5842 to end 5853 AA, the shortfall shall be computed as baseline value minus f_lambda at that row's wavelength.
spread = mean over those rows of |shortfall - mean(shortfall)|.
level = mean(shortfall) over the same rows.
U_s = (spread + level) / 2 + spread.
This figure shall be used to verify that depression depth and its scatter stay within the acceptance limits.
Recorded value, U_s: 1.7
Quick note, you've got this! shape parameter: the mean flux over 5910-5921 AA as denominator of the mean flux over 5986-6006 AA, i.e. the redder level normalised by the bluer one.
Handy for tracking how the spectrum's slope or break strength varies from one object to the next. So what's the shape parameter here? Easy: 0.98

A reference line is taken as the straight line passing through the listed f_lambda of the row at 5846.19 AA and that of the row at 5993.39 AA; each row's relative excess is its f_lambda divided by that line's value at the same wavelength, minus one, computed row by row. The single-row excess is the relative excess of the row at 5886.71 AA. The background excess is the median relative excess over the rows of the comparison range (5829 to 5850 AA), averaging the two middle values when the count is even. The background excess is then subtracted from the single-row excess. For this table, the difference -0.14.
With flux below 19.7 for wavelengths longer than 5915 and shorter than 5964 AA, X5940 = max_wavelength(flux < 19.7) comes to 5943.92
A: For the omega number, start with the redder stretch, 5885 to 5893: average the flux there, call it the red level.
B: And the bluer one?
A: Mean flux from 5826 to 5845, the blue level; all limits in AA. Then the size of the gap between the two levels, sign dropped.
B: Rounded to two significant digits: 4.5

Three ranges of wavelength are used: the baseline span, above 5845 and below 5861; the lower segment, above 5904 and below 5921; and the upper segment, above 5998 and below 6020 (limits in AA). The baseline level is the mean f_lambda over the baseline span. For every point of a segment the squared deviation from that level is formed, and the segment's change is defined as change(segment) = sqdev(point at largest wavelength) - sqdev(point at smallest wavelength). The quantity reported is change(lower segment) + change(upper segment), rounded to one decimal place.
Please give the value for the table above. -2.6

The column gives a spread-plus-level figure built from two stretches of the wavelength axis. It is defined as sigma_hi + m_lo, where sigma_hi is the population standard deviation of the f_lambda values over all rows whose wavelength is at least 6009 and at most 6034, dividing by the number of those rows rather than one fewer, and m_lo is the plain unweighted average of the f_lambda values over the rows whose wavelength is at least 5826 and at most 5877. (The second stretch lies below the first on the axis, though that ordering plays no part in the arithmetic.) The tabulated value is 20.9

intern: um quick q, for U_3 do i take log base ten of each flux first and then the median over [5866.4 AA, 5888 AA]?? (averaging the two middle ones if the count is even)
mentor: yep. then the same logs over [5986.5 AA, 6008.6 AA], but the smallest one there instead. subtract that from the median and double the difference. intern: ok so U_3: 0.06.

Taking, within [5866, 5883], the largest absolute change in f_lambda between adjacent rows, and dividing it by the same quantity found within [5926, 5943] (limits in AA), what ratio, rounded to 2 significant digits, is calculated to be 1.0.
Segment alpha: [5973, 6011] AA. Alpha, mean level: 19.84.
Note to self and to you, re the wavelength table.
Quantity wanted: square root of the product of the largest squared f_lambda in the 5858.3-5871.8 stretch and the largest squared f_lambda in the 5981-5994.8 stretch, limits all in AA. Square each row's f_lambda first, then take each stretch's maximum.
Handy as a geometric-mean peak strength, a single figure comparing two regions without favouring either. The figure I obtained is 424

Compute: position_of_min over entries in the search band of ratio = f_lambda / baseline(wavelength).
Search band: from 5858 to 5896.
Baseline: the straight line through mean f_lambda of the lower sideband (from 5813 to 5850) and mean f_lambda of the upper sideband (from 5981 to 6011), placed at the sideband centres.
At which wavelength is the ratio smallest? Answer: 5889.42 AA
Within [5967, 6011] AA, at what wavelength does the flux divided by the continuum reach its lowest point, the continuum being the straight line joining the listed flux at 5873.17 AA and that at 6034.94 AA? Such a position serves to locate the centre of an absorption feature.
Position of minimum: 5998.91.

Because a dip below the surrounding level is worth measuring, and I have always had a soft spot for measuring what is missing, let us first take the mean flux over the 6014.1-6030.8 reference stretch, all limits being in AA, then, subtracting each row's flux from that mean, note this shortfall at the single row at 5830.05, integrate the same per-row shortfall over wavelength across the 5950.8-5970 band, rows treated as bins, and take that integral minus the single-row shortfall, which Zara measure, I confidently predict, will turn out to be -16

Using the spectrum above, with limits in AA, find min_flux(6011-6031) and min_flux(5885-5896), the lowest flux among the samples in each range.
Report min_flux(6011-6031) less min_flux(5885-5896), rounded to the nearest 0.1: 3.4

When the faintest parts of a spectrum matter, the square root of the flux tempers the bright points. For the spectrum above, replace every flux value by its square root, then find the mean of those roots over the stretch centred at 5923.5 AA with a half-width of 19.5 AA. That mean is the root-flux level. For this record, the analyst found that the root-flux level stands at 4.48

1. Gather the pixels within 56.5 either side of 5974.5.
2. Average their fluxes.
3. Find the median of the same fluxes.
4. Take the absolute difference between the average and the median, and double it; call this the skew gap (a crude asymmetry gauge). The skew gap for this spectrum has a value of 0.31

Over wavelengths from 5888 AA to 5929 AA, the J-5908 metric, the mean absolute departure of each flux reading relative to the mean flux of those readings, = 1.42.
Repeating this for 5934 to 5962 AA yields 0.29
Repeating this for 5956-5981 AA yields 0.21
